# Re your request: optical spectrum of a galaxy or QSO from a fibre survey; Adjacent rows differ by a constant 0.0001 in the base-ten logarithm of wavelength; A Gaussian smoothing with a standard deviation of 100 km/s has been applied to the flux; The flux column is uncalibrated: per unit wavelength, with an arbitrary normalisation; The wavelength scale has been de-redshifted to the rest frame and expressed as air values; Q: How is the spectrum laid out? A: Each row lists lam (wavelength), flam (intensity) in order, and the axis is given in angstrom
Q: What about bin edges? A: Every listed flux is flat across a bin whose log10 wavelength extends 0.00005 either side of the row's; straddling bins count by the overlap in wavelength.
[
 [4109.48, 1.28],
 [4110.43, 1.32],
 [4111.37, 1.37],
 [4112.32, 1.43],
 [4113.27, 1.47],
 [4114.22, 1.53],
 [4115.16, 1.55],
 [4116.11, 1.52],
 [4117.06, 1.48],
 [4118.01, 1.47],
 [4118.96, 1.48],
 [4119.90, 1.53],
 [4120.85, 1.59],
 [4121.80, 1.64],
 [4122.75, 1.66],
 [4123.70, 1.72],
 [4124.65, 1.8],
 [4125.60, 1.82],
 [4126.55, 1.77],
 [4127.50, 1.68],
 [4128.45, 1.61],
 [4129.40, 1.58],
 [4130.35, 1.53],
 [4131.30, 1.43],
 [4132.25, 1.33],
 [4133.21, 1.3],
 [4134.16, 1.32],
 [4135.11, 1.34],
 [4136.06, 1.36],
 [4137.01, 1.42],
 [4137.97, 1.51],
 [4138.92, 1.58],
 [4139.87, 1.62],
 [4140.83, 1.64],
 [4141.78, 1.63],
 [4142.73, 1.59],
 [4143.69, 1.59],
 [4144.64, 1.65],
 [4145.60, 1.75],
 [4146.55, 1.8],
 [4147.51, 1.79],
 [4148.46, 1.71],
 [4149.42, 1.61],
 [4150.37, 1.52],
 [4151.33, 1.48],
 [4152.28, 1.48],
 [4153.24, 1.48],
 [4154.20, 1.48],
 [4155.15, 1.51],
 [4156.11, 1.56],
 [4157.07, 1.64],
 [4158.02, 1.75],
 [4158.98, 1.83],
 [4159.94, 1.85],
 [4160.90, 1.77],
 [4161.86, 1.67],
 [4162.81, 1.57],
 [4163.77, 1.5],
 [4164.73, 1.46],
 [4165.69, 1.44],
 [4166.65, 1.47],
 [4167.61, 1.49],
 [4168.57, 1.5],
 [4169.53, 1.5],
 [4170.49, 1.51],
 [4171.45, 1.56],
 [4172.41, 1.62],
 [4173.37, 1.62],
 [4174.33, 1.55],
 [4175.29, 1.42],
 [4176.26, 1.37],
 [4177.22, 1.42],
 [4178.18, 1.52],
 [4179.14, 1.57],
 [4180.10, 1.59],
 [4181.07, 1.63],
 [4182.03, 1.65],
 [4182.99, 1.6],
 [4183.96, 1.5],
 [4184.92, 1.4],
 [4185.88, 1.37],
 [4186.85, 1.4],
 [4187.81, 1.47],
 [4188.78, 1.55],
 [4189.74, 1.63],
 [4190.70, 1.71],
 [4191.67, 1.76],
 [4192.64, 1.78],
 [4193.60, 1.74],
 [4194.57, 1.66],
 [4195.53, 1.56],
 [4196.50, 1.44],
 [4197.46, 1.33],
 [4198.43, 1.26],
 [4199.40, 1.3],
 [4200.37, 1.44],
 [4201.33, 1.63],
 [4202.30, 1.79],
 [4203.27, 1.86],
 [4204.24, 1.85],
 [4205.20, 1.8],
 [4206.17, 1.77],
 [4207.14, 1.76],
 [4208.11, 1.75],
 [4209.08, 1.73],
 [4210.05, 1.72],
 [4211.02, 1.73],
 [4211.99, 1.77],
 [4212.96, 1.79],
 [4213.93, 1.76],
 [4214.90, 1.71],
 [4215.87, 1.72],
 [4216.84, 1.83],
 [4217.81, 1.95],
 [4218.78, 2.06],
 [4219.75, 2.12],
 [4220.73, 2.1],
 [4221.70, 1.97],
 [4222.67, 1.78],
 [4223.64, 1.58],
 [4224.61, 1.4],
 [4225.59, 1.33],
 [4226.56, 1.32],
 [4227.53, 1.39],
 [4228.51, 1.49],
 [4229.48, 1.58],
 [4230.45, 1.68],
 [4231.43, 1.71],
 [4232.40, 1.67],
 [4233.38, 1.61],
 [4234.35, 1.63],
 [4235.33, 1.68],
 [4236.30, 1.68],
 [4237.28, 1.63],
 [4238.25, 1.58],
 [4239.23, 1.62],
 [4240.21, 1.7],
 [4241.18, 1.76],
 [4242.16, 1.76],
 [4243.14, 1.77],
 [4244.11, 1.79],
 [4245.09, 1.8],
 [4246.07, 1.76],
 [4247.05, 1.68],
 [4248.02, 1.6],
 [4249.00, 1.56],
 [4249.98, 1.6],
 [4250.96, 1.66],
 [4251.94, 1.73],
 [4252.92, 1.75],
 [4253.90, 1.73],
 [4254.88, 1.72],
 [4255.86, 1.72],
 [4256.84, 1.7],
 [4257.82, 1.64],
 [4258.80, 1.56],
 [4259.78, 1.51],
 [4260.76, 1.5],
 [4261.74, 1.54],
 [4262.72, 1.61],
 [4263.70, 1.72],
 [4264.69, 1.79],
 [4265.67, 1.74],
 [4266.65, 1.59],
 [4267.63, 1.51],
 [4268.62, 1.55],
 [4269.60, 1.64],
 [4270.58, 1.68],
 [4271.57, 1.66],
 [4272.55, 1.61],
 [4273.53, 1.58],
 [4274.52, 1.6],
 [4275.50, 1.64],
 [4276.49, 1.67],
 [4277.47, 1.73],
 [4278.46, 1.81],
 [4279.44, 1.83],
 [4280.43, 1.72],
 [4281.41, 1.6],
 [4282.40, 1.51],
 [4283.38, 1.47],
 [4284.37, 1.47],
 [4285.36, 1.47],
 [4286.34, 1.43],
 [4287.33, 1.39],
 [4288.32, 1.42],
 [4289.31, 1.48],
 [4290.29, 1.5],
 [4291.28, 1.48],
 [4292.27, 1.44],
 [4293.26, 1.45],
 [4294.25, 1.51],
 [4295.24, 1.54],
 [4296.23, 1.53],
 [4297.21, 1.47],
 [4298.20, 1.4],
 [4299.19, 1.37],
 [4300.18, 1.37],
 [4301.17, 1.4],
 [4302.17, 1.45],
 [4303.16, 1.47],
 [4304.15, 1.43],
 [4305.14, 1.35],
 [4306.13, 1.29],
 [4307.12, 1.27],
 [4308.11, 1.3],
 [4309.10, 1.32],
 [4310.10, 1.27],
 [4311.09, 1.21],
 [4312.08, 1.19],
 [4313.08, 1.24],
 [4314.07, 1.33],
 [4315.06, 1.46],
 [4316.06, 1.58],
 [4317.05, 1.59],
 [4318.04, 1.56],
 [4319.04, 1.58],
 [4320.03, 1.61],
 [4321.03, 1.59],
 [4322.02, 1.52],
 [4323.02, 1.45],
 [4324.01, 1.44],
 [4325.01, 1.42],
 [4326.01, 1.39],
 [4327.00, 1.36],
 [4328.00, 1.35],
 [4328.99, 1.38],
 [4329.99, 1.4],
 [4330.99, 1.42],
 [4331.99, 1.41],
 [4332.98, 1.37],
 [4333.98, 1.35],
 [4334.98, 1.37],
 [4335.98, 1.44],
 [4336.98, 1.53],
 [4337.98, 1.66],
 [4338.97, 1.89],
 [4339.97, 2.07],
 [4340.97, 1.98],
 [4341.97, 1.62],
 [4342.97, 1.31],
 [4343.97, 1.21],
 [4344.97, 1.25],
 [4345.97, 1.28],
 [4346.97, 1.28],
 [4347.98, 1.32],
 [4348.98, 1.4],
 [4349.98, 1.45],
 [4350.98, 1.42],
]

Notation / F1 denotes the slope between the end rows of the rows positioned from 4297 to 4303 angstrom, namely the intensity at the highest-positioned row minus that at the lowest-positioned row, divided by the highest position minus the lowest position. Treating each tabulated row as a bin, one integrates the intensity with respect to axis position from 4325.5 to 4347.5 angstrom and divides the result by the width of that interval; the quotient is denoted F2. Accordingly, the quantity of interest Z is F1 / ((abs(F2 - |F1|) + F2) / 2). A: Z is -0.003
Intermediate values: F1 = -0.004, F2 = 1.47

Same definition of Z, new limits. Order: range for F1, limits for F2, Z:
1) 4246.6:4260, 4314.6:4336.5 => -0.009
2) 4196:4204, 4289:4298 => 0.043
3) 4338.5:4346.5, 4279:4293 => -0.059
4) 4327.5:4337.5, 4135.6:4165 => 0.013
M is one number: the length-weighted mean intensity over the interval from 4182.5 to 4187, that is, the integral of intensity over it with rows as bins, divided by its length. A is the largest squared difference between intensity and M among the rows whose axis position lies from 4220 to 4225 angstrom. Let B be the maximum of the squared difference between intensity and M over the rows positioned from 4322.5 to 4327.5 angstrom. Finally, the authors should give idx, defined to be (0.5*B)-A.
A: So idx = -0.41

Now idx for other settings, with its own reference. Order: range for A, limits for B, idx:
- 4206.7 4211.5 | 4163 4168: -0.09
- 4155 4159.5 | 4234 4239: -0.11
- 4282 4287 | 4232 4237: 0.02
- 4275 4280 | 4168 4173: -0.13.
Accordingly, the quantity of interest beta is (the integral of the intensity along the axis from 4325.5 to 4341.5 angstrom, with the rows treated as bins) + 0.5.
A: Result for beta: 24.9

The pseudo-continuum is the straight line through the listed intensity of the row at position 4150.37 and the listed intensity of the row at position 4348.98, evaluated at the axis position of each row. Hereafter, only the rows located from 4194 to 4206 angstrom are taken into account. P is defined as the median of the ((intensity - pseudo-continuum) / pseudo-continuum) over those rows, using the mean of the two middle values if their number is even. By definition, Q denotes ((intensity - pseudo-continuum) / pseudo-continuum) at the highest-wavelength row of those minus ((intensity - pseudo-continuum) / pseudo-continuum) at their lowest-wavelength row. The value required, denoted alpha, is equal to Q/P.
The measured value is 1.4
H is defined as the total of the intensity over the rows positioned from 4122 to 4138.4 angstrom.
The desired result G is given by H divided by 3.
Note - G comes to 8.73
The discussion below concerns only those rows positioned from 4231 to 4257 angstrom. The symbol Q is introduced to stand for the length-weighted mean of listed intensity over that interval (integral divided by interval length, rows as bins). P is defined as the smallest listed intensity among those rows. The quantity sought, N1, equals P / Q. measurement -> 0.924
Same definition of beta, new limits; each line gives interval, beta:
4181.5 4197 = 24.9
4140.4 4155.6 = 24.9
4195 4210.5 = 25.7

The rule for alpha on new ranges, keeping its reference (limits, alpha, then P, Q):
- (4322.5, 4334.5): 5.3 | -0.01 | -0.07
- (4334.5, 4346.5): -1.1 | 0.06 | -0.06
